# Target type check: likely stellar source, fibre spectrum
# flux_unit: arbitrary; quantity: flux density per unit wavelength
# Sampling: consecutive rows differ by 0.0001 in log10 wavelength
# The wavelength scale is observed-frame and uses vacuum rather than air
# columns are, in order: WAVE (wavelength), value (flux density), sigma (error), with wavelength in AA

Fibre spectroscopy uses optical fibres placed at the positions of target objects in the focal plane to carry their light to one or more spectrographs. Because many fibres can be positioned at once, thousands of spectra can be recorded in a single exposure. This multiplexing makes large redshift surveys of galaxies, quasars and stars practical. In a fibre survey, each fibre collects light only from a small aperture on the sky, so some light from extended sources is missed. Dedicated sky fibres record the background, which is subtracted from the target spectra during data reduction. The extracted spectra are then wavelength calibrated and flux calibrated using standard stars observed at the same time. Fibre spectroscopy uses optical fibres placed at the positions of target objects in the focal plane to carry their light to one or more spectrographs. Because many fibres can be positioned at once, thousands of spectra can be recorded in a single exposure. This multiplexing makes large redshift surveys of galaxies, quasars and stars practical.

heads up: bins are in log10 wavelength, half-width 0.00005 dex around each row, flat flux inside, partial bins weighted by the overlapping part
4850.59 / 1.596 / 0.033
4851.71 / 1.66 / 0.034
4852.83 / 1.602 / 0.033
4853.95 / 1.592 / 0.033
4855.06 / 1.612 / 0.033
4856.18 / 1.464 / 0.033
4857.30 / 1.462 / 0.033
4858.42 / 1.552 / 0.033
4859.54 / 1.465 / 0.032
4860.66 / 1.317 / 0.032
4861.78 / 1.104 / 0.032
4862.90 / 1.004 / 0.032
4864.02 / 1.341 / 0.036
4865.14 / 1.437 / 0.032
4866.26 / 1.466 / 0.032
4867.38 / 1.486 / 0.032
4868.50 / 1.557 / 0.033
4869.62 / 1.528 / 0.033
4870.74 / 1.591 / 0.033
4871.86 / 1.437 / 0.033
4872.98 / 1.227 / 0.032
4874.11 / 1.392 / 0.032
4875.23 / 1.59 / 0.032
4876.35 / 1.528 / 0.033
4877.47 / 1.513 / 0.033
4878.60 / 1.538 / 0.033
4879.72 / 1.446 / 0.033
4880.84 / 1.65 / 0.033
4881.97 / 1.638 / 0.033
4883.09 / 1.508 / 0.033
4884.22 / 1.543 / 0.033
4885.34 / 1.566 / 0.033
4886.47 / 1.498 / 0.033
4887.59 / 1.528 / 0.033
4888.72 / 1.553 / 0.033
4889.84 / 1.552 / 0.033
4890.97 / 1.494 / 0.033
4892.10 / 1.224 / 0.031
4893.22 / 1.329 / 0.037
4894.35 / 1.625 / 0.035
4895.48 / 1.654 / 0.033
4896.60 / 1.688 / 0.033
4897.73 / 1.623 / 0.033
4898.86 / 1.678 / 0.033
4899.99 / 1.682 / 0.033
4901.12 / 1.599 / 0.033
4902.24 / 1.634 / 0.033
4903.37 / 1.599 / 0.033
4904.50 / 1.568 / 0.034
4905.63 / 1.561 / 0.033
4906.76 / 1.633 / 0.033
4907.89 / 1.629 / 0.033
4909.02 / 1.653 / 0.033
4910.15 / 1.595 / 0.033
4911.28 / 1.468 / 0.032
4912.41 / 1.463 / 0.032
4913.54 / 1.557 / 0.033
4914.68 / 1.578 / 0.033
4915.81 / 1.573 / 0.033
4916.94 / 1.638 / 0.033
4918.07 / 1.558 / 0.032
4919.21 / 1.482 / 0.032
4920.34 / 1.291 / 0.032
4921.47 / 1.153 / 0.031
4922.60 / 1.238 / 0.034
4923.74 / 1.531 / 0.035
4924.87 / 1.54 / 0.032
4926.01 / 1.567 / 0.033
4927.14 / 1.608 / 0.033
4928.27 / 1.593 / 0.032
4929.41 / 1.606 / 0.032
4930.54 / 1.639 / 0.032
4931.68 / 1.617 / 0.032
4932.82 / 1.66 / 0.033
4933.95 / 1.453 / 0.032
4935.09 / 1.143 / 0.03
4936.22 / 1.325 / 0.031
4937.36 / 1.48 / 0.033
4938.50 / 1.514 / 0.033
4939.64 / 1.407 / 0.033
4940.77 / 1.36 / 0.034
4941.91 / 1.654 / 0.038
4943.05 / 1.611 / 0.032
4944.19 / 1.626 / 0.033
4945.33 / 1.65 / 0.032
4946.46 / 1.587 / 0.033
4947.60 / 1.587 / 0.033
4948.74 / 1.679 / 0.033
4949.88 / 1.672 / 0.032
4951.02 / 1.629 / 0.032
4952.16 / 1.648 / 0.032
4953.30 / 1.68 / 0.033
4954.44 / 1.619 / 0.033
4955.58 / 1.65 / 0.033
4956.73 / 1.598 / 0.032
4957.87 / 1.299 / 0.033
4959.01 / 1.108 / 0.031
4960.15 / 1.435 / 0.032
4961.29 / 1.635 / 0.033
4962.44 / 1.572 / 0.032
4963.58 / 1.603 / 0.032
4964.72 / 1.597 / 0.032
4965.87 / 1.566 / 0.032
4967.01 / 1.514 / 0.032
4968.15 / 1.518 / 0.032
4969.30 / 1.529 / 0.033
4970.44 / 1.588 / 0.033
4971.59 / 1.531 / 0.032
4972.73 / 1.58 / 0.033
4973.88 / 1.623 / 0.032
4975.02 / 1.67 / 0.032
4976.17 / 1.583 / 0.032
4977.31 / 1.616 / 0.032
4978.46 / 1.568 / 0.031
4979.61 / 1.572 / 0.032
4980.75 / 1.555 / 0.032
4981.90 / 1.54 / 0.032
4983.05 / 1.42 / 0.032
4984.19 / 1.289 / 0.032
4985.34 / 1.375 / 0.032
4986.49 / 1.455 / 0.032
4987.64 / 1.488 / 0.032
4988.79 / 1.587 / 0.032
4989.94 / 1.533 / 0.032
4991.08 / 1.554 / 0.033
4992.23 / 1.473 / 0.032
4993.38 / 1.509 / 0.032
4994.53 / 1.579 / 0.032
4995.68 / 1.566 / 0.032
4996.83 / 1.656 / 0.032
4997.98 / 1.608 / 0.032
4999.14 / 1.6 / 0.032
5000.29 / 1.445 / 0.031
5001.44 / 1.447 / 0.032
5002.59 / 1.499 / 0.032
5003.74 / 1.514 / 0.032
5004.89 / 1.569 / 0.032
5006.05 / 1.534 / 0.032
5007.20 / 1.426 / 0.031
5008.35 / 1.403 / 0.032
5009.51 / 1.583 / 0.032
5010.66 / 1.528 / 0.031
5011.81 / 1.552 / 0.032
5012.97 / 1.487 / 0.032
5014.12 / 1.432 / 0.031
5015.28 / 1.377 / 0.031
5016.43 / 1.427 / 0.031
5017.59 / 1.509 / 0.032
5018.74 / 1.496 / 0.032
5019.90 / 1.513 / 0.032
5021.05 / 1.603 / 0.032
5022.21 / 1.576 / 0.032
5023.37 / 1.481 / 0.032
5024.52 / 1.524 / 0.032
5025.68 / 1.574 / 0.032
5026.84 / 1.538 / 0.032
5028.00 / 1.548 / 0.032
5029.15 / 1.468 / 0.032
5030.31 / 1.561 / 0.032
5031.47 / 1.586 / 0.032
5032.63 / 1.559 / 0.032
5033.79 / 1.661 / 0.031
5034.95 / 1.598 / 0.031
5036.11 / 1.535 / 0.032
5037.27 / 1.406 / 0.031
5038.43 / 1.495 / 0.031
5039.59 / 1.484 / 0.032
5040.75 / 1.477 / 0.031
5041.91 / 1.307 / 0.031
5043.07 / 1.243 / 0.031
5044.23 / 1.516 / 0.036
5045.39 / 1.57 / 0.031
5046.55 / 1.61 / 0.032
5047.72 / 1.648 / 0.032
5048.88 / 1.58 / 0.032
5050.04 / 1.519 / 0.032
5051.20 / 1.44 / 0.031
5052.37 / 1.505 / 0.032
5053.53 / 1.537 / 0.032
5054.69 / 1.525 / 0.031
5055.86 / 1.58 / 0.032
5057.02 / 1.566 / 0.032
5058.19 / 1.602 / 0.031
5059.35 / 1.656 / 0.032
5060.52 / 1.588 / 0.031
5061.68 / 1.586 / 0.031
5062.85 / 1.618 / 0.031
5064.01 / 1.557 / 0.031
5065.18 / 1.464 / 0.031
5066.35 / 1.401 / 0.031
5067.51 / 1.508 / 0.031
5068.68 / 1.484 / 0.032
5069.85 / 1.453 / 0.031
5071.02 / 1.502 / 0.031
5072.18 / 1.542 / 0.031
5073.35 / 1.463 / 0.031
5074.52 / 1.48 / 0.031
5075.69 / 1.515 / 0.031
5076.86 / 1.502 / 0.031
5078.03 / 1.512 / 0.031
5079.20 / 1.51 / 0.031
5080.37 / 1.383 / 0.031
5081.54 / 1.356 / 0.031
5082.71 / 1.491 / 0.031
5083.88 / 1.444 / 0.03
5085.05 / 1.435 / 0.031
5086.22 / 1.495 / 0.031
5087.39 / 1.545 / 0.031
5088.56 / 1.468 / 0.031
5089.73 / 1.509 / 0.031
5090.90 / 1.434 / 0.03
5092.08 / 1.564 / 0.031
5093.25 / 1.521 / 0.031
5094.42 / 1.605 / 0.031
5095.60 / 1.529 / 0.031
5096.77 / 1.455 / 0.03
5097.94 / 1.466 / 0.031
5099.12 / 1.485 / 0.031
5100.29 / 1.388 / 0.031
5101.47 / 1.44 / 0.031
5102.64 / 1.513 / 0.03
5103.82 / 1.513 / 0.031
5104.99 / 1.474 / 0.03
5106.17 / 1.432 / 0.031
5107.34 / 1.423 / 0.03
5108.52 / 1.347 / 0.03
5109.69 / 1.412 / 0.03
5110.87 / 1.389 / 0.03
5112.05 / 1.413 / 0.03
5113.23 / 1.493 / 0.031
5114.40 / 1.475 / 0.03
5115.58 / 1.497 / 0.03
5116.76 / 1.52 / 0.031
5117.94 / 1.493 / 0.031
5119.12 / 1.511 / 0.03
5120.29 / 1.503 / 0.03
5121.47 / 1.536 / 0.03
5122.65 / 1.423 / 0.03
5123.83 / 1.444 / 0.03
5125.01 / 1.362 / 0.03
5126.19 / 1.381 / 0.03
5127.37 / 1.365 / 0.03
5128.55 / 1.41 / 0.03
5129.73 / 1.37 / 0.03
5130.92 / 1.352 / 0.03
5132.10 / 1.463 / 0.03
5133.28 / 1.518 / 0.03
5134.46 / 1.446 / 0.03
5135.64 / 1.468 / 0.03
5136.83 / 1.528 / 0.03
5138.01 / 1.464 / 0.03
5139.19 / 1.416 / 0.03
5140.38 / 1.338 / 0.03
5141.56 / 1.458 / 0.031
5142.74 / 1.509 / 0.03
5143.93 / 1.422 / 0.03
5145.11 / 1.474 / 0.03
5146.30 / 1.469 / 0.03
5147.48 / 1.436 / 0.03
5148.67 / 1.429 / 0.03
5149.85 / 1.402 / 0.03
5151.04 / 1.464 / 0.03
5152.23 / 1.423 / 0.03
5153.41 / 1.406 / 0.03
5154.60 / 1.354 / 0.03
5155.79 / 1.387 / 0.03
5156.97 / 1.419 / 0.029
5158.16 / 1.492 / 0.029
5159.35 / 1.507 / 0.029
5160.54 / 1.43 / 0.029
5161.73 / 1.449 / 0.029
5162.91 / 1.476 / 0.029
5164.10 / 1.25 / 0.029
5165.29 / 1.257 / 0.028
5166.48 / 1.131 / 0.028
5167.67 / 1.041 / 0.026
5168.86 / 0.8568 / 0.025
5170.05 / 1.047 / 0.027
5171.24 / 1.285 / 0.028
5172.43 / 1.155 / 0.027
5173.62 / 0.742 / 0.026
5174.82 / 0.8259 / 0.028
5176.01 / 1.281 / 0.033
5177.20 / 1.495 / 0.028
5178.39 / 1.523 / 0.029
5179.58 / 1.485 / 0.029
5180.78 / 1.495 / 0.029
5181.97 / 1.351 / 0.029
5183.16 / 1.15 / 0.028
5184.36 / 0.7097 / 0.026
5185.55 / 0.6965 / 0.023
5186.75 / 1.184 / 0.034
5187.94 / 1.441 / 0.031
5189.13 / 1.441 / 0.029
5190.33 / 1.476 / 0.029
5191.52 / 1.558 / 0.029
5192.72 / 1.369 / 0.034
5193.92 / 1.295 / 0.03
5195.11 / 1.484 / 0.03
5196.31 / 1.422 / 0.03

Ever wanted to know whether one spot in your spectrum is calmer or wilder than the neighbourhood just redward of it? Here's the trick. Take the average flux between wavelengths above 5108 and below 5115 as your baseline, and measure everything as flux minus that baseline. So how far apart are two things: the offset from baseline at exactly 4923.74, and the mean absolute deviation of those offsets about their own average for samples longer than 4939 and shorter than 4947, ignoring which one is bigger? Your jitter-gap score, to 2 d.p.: 0.01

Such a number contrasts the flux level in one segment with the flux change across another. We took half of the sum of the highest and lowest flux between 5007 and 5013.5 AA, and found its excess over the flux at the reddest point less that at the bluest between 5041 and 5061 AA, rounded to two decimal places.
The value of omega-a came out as 1.21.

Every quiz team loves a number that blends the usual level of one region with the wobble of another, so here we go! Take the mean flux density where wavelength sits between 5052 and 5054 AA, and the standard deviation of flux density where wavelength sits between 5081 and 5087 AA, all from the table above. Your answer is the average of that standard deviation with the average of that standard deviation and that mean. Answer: 0.42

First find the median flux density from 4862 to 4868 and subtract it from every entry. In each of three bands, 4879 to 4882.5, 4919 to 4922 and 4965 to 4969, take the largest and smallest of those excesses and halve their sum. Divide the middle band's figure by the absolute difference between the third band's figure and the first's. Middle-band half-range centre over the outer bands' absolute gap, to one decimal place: -14.9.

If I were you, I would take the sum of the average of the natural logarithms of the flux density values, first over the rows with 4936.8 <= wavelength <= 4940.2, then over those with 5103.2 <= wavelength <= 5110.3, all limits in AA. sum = 0.74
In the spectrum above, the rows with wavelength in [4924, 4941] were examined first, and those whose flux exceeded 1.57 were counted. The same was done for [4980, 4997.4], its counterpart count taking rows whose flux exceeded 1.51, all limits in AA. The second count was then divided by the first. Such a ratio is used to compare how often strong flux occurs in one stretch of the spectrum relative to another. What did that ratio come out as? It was 1.3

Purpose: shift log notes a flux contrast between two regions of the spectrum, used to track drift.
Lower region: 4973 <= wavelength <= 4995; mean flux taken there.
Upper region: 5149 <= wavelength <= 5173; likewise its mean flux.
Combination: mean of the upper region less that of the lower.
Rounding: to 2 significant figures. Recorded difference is -0.21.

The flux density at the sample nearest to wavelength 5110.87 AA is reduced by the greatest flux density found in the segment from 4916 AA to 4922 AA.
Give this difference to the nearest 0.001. -0.249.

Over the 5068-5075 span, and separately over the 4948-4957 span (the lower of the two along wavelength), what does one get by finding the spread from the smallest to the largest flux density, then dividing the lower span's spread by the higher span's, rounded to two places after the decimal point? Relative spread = 0.92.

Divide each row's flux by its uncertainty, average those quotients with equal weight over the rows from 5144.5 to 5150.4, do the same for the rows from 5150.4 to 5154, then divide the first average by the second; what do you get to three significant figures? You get 1.01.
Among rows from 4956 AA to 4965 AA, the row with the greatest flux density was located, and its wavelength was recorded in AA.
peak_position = 4961.29 AA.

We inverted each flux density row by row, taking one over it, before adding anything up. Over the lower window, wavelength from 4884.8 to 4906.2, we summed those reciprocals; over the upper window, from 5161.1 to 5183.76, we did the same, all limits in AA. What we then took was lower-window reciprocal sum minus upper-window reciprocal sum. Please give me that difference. -3.9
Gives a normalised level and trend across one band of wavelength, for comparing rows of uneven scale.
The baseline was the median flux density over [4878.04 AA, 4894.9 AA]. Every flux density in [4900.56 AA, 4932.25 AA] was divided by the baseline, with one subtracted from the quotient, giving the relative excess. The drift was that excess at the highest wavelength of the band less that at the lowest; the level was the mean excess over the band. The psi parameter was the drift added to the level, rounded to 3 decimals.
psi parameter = 0.014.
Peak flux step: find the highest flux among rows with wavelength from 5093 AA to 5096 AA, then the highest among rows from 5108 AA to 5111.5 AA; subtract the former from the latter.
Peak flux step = -0.19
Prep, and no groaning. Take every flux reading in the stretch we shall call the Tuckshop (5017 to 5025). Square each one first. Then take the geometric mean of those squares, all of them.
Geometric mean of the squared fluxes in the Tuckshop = 2.34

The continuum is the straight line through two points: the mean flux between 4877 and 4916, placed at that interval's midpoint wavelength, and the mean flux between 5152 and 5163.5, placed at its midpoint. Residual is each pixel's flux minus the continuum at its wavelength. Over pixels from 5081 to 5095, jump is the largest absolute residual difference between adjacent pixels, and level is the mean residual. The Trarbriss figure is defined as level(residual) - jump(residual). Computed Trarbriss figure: -0.115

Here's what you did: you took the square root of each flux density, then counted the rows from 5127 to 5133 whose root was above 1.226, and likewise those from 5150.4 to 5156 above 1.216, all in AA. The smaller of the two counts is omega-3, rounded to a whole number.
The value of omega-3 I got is 0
